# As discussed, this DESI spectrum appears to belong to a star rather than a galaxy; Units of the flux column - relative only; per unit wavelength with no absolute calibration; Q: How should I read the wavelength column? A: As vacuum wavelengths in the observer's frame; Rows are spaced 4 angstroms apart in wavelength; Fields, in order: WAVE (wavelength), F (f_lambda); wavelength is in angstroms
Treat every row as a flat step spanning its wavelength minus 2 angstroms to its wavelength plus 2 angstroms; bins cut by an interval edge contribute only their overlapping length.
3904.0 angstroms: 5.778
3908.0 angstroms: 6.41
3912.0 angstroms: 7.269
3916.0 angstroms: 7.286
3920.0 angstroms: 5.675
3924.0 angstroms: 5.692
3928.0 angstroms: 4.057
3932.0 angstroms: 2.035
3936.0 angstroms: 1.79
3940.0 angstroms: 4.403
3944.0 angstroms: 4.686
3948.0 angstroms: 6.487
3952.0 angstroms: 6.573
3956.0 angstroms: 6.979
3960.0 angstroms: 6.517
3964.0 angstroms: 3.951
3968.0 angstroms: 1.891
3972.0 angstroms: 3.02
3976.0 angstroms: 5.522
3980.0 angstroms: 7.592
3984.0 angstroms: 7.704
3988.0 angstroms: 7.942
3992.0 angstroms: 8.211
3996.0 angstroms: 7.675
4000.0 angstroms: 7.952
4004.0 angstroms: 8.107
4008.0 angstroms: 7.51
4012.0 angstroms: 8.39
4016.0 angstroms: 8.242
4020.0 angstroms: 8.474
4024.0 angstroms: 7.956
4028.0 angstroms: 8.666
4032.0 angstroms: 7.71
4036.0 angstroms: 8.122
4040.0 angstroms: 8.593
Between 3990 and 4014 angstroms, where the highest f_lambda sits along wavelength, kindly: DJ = 4012.0 angstroms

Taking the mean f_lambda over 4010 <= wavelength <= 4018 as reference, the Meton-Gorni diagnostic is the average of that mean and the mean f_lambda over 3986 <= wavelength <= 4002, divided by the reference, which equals 0.98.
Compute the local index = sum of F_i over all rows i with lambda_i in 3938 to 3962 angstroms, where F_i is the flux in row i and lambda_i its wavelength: 36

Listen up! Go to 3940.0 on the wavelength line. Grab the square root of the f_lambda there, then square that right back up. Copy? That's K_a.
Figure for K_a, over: 4.4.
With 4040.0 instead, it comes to 8.6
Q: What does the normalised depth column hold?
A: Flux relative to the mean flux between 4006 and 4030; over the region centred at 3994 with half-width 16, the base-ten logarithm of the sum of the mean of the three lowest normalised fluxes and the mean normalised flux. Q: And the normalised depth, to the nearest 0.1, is 0.3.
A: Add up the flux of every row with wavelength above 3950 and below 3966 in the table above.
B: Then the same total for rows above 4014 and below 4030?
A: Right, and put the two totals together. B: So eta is 57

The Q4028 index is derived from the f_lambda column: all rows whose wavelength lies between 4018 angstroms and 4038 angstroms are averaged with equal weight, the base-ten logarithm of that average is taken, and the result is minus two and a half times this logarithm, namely -2.28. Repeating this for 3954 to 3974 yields -1.63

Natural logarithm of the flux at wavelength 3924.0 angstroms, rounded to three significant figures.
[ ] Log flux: 1.74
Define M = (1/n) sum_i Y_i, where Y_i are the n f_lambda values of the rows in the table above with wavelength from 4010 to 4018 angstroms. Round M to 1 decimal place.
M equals 8.3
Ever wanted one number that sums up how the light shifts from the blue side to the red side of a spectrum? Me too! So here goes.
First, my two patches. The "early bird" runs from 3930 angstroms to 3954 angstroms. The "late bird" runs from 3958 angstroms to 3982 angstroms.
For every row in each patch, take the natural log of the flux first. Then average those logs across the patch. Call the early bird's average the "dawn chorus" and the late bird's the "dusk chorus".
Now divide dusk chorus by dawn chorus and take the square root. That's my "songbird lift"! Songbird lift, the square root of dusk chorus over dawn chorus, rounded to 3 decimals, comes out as 1.040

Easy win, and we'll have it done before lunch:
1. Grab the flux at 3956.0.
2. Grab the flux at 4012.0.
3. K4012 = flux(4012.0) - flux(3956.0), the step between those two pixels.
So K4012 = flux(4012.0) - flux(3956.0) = 1.4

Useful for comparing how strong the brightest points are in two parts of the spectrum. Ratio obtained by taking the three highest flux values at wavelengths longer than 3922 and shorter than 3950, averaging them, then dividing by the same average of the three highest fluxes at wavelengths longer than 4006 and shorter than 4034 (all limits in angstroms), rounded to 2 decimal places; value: 0.66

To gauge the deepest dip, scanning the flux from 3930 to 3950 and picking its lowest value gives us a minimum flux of 1.79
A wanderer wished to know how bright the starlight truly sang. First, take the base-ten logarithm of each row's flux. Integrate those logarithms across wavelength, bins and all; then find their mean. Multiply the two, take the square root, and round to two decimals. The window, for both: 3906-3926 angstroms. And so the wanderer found 3.61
